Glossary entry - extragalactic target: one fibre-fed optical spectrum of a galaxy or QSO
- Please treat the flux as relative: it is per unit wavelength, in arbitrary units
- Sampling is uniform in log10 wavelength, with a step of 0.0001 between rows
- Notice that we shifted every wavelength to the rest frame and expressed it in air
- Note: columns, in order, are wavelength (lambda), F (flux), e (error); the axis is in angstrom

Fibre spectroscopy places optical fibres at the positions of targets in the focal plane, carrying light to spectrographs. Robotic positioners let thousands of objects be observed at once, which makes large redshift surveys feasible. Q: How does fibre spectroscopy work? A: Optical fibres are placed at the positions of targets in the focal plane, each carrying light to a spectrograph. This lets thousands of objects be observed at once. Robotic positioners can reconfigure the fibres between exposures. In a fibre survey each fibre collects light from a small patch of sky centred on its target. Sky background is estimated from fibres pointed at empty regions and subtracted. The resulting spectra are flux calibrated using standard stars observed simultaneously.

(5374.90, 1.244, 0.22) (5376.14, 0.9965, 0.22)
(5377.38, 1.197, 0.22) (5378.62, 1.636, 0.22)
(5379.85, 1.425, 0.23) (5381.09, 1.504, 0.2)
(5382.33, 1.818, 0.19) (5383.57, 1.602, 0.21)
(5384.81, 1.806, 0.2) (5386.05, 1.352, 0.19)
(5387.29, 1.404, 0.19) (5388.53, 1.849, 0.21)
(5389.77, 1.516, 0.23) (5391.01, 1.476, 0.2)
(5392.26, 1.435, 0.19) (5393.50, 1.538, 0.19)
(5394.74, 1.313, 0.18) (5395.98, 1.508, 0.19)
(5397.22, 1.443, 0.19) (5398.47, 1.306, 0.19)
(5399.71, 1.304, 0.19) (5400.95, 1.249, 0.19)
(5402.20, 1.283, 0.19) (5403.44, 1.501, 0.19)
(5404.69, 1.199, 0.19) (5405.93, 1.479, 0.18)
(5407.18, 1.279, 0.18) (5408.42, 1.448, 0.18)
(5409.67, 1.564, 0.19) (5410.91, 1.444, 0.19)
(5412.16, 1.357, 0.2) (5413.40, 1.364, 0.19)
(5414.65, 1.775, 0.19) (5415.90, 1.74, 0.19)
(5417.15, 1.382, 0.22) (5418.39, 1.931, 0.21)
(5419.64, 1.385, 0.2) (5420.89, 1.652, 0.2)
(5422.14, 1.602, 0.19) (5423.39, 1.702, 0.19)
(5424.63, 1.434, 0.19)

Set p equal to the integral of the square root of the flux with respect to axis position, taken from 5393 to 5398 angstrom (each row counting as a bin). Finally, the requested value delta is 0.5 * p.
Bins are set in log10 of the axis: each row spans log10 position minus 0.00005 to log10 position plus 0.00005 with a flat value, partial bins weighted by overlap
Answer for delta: 3.00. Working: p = 6.0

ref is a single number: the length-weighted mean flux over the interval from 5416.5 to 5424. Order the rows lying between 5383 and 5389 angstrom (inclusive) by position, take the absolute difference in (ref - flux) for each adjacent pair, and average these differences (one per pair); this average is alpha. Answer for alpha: 0.29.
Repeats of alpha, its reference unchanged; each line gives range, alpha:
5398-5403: 0.03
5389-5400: 0.10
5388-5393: 0.14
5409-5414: 0.07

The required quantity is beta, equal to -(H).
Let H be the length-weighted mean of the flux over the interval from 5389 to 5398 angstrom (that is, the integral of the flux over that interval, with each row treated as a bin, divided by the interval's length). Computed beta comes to -1.46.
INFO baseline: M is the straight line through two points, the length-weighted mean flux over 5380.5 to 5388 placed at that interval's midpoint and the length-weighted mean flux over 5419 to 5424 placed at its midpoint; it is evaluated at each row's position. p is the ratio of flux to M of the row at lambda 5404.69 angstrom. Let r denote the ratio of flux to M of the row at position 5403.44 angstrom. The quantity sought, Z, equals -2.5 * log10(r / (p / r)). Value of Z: -0.19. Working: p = 0.76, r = 0.95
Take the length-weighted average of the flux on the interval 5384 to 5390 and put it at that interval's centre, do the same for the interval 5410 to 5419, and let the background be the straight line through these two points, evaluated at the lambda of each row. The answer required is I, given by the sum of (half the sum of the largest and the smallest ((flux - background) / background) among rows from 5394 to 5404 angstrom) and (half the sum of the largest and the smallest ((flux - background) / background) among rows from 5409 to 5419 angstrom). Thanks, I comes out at -0.08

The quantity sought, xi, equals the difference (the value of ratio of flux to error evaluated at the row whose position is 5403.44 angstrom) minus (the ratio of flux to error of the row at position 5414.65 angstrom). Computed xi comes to -1.4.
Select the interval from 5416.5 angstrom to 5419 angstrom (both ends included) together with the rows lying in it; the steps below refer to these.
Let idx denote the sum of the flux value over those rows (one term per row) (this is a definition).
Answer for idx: 3.31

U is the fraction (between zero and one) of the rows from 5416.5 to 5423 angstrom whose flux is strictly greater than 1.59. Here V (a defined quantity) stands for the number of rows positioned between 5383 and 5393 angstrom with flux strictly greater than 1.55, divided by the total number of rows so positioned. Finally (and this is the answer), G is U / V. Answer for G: 1.6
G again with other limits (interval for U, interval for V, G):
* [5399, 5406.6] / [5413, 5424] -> 0.0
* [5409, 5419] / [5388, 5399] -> 3.4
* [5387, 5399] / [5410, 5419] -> 0.2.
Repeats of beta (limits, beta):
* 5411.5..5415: -1.48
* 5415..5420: -1.63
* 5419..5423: -1.55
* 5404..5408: -1.33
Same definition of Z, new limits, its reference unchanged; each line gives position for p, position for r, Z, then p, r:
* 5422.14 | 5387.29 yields 0.27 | 1.01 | 0.89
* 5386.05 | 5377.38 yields 0.44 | 0.85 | 0.76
